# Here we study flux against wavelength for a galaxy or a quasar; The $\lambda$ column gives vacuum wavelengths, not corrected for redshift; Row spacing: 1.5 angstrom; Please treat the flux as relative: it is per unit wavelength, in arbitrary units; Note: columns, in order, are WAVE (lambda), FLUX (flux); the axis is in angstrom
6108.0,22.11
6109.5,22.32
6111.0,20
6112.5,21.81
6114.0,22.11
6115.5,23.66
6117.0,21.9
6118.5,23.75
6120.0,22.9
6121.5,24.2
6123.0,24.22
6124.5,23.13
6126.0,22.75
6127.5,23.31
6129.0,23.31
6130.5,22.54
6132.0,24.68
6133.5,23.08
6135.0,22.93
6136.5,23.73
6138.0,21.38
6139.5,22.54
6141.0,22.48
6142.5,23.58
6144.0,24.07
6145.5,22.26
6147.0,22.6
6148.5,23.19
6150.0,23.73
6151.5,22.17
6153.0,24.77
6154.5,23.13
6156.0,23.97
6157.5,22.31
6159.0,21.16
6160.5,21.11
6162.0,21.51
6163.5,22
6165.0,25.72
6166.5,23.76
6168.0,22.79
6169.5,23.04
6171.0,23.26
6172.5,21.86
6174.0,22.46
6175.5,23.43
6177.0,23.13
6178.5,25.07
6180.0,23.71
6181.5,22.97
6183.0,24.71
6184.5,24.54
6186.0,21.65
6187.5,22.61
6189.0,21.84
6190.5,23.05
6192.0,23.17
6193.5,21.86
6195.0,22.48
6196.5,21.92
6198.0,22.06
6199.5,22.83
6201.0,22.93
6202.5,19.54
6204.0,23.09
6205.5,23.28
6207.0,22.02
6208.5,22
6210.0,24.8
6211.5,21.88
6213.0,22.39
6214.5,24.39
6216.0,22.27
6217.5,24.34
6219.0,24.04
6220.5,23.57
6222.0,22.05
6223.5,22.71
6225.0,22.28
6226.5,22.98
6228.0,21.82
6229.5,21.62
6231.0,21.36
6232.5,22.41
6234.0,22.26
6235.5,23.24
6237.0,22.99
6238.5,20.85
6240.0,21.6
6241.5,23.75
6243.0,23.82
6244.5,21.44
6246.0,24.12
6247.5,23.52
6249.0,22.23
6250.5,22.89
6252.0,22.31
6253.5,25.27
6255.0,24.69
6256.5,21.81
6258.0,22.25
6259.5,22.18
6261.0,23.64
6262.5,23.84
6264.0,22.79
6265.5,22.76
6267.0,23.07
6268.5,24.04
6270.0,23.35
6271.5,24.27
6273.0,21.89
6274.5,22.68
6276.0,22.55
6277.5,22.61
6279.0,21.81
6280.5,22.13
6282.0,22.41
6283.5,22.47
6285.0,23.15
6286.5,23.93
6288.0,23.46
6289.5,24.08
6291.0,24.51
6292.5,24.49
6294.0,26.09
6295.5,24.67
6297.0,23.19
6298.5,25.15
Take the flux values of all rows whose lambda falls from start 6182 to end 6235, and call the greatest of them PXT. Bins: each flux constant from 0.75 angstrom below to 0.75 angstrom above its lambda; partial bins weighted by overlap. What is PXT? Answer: 24.8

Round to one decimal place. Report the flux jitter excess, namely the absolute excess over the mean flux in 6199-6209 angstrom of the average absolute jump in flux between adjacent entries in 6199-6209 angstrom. 20.8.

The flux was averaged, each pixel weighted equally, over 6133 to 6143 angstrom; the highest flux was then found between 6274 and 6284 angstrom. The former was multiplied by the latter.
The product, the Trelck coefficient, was 517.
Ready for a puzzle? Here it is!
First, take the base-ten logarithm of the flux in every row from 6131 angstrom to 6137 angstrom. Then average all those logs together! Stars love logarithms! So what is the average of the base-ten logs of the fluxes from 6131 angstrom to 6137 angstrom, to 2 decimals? 1.37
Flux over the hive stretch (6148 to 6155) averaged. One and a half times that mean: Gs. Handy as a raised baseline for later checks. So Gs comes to 35.1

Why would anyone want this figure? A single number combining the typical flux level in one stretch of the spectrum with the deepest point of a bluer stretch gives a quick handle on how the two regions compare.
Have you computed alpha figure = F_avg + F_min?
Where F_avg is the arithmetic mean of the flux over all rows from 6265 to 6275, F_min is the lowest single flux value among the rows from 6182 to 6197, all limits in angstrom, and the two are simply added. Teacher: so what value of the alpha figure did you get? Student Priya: 44.8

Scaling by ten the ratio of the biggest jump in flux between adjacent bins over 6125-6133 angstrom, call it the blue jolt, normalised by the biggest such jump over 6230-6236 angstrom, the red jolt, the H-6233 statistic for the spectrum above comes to 20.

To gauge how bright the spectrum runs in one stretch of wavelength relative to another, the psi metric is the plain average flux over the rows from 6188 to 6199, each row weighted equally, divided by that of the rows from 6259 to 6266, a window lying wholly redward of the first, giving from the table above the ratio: 0.97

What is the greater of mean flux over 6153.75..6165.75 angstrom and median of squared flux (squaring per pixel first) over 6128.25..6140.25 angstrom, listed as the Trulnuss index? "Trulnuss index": 529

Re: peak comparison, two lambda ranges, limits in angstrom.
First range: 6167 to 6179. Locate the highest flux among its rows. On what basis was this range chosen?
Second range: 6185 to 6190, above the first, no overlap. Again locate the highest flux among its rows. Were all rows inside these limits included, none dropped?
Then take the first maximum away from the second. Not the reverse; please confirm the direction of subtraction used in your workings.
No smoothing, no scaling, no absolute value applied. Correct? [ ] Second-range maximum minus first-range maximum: -2.5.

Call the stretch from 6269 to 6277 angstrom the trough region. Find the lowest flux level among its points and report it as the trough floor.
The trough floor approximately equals 21.89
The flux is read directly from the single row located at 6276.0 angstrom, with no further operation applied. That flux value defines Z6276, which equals 22.55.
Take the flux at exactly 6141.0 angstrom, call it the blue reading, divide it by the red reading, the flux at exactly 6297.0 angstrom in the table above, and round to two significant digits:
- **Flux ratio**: 0.97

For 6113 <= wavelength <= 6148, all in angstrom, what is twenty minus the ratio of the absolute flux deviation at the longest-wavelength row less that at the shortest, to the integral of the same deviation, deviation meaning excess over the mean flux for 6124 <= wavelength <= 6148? 20.0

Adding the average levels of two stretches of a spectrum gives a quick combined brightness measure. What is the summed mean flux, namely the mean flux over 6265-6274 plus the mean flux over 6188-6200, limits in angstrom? 45.6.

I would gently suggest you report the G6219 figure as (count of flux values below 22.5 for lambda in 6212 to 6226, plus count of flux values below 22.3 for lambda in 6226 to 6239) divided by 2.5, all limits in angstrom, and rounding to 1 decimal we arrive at 3.6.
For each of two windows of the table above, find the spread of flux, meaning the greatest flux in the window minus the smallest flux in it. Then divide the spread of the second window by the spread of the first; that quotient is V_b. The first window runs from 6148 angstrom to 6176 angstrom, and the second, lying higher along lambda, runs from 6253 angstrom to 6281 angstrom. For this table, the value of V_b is 0.75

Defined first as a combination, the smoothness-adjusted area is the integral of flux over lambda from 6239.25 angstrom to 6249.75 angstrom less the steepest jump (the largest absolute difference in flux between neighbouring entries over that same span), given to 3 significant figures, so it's 238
